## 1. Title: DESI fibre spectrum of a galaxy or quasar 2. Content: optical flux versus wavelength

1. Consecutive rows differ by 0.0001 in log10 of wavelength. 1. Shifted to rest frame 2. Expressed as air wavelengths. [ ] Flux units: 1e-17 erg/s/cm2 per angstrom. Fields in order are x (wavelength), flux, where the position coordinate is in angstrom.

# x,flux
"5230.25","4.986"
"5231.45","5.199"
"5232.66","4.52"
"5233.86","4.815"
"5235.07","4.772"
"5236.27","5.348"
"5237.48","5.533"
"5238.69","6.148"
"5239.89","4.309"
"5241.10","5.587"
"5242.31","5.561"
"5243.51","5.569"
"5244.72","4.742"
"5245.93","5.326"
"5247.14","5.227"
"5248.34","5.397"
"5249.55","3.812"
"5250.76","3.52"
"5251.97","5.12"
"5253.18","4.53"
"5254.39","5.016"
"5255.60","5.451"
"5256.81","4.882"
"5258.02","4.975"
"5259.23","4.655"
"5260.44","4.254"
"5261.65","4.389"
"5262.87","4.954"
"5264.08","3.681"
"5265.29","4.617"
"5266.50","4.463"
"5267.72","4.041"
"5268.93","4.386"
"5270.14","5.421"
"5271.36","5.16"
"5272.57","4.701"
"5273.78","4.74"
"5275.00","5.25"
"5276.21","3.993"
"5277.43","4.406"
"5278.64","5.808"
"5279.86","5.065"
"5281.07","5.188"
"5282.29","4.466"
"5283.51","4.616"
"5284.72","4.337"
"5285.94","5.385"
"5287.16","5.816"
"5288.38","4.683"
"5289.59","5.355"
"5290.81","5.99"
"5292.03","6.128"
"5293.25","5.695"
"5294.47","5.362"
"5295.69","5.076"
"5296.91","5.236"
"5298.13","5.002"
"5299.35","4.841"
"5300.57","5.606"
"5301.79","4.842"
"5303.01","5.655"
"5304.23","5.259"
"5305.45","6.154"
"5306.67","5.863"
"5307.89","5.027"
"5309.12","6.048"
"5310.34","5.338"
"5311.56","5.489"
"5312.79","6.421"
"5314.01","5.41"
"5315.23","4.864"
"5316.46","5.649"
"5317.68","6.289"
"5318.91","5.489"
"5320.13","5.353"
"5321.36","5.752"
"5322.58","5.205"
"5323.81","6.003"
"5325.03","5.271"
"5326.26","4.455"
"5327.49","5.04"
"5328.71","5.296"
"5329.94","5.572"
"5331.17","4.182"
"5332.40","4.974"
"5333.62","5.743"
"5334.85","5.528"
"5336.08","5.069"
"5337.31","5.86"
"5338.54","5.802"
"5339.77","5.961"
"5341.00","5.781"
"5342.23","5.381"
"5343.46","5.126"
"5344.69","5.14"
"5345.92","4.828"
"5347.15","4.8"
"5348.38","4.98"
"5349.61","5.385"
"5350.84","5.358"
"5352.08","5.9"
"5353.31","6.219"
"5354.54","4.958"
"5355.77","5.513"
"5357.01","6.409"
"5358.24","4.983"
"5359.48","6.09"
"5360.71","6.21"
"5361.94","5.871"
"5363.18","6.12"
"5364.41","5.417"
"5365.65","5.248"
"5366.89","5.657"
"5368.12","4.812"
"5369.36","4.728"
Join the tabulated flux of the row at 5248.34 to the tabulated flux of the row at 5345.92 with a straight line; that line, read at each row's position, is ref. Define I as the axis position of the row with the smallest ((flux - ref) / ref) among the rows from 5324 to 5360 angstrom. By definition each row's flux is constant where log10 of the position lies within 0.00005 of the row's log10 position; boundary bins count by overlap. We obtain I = 5331.17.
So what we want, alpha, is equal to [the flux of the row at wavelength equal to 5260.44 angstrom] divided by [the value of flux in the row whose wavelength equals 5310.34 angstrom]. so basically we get 0.80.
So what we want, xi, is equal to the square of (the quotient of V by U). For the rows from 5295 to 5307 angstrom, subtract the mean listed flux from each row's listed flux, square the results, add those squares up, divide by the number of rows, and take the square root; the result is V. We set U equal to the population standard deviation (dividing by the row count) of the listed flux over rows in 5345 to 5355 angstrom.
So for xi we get 0.8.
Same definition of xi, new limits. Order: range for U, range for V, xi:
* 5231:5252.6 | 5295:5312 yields 0.4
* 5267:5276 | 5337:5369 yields 1.1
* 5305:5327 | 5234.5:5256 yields 1.7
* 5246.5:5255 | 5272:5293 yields 0.8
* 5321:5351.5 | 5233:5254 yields 2.2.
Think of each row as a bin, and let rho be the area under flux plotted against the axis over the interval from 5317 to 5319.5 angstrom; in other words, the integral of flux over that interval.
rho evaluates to 15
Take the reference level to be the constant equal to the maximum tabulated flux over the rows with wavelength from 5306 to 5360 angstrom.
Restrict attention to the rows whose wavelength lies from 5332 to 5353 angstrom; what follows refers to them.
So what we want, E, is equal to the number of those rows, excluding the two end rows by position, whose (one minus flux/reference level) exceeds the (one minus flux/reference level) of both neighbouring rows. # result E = 5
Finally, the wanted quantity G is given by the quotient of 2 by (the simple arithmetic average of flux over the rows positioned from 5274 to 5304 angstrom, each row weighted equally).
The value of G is 0.388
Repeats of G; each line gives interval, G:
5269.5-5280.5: 0.404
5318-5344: 0.372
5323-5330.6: 0.379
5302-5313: 0.351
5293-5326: 0.364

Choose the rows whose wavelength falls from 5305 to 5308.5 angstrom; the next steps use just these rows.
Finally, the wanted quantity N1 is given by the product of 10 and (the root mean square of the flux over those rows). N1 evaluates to 57.0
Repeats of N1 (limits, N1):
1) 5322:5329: 52.3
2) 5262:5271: 45.4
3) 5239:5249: 52.3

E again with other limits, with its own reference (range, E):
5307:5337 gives 6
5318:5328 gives 3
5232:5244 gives 3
